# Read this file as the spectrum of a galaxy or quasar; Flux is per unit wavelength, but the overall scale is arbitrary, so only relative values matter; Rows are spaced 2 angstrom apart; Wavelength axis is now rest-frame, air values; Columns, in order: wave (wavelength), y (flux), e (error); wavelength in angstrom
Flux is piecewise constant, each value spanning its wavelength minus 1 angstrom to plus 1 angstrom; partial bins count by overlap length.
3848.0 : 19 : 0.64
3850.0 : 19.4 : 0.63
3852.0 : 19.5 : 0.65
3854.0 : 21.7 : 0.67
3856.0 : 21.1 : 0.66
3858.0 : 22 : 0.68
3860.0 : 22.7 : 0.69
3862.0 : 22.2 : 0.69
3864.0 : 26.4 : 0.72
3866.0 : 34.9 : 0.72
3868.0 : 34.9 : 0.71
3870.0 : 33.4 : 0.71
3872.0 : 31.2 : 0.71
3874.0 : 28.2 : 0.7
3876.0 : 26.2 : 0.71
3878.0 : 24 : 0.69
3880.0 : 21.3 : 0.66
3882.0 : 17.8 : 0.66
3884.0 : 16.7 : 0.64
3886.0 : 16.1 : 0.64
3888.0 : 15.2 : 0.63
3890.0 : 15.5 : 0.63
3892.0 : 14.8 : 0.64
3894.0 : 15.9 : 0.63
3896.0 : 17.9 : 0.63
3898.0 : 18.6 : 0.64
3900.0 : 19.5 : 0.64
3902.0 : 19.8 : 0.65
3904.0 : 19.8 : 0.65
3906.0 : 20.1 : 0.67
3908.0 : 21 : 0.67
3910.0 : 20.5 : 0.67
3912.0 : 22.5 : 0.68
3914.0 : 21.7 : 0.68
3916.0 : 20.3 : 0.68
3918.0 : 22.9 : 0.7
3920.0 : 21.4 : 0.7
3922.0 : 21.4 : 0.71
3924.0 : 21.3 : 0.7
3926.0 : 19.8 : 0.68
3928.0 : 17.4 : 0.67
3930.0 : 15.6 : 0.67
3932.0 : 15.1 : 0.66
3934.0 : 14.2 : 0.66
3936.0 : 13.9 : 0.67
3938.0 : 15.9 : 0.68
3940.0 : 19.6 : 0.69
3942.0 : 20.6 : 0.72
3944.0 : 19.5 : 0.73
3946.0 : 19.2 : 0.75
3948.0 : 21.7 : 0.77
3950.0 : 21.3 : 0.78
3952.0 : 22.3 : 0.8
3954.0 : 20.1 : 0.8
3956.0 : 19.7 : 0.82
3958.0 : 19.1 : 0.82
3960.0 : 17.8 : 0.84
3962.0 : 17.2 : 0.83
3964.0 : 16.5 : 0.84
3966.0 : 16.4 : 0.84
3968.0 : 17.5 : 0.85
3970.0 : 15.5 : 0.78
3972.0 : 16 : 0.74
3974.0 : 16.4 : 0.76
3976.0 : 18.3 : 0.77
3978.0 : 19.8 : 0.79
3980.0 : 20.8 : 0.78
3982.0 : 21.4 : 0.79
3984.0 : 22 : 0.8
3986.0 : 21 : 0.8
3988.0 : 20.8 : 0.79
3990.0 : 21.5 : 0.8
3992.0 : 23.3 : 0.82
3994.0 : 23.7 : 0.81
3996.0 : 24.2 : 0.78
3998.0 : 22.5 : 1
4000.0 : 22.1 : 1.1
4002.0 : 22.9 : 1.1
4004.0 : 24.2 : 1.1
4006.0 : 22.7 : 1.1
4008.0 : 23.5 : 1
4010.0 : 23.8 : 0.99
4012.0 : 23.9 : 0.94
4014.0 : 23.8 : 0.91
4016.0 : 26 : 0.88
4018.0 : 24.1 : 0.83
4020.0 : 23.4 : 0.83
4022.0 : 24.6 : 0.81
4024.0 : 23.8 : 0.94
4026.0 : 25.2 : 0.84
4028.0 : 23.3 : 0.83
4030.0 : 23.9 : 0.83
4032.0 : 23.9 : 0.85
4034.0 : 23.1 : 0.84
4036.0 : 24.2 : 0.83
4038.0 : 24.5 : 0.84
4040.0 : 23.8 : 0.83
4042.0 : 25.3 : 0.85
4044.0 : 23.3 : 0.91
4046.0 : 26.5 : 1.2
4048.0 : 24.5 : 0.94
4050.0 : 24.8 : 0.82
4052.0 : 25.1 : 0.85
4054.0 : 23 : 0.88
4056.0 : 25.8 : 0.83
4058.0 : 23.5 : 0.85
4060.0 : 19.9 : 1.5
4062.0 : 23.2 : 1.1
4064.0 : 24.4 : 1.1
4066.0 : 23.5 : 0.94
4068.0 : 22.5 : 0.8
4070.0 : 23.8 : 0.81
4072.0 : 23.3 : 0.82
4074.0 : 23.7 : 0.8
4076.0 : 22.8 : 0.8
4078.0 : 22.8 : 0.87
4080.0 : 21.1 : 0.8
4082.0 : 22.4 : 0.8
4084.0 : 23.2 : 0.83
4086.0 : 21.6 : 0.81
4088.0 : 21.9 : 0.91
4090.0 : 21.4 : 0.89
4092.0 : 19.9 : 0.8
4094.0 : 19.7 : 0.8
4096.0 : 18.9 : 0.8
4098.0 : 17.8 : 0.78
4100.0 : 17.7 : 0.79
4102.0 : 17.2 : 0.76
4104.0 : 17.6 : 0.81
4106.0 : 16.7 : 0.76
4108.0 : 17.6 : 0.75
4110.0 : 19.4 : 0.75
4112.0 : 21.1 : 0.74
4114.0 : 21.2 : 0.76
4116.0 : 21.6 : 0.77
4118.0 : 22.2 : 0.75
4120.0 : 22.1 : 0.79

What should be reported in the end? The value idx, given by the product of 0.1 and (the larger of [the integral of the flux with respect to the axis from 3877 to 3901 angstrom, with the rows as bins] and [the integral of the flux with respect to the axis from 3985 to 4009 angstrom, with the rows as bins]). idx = 54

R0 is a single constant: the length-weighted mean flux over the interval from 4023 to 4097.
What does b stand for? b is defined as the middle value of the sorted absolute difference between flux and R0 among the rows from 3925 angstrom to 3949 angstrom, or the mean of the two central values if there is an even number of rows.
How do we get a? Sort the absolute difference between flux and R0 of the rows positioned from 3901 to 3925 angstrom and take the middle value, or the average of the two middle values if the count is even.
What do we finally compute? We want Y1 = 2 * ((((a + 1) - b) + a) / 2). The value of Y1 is 0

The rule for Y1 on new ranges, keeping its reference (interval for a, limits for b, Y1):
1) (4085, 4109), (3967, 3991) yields 8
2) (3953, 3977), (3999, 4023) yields 12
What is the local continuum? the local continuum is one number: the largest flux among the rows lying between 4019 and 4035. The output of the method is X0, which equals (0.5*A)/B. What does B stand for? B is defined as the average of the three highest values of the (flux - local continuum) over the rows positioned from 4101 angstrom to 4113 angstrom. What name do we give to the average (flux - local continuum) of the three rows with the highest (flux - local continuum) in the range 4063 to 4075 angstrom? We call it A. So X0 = 0.1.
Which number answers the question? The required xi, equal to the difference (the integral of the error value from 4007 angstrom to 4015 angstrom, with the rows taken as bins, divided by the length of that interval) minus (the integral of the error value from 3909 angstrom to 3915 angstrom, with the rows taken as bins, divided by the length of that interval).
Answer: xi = 0.28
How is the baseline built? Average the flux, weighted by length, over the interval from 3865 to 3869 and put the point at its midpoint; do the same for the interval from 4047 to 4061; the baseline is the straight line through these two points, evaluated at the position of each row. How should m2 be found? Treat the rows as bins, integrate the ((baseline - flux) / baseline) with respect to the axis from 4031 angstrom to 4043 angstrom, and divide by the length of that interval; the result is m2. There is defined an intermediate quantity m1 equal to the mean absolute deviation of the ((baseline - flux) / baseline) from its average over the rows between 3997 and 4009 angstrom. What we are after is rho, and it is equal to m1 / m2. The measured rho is 0.94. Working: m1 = 0.025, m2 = 0.03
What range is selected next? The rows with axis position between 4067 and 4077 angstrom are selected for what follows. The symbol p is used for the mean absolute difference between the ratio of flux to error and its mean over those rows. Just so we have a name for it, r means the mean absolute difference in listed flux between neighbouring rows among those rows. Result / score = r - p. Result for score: 0.2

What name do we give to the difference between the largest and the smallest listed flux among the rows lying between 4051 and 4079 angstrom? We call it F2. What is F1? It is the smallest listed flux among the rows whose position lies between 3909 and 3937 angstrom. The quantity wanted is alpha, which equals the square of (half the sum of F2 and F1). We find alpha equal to 98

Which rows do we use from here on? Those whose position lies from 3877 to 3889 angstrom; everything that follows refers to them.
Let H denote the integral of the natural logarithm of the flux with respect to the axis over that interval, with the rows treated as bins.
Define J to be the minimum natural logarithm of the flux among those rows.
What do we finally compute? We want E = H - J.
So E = 32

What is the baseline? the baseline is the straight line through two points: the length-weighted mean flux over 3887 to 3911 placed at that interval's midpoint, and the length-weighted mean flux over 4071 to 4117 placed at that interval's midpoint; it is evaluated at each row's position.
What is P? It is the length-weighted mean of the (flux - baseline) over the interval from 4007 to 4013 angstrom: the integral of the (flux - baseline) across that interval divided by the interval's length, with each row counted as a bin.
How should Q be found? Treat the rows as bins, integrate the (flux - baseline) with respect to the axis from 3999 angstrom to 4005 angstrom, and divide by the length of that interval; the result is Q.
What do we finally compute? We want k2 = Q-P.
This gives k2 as -0.6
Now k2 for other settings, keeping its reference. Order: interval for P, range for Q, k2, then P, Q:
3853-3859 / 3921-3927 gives -1.5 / 3.9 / 2.3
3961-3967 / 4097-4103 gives -0.7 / -2.3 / -3.0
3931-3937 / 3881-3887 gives 3.0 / -4.2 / -1.2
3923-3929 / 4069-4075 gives 2.4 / 1.0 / 3.4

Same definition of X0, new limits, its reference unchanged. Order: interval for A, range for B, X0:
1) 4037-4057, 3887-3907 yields -0.1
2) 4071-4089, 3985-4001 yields 0.6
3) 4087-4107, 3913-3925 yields 0.6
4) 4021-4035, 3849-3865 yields 0.2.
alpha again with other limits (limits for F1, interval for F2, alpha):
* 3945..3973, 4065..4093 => 94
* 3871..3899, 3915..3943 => 142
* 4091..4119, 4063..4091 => 100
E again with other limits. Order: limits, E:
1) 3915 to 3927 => 34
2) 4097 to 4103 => 14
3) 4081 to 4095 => 40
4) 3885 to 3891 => 14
